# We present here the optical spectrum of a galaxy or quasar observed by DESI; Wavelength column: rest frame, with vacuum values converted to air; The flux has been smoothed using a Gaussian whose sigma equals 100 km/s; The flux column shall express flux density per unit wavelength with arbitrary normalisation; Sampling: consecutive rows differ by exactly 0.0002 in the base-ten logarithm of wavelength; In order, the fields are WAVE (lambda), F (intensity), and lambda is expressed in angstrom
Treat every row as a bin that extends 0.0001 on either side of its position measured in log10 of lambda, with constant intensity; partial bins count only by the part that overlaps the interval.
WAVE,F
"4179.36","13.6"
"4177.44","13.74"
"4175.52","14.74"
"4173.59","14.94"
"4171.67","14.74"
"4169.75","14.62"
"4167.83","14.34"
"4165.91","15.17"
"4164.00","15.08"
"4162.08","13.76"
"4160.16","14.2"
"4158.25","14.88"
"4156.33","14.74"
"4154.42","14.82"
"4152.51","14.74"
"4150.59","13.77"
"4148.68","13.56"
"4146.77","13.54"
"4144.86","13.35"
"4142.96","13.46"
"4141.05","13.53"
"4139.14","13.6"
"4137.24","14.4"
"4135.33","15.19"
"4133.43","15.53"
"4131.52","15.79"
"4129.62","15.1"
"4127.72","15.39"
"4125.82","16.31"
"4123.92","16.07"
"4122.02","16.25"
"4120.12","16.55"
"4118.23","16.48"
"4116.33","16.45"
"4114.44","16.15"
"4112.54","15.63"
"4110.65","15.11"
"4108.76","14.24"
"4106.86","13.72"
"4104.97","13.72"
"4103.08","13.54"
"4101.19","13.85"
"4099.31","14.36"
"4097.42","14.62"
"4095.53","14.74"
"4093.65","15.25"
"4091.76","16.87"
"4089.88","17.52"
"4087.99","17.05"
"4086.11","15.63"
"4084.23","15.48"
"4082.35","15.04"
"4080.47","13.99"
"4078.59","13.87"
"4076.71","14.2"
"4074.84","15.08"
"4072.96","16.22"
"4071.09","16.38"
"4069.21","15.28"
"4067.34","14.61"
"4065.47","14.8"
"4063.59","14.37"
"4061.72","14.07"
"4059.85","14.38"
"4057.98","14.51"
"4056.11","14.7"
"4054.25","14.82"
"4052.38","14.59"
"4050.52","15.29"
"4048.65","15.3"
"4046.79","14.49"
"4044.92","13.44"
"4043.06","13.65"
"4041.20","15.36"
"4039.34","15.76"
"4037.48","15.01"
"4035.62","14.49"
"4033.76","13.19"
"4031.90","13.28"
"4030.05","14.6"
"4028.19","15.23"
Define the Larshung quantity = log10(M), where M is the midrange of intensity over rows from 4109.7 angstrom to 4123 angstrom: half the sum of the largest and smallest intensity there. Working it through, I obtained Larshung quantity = 1.20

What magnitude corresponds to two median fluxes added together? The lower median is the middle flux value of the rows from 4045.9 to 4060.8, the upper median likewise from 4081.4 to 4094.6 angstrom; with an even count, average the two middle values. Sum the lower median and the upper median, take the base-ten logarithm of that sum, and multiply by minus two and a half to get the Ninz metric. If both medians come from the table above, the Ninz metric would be -3.70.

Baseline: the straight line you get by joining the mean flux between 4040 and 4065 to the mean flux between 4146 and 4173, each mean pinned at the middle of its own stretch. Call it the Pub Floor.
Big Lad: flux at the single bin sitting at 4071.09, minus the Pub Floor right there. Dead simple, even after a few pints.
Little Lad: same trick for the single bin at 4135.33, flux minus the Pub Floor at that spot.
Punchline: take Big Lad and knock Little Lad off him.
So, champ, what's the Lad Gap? 1.1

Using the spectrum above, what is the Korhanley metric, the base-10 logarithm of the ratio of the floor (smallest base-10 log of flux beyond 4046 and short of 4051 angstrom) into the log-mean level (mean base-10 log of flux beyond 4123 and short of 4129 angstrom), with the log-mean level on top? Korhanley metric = 0.015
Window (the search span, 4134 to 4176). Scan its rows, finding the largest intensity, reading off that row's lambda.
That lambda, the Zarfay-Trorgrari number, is 4135.33 angstrom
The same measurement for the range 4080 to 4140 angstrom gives 4089.88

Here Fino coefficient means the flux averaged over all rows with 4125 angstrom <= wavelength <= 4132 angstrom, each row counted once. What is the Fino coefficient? 15.6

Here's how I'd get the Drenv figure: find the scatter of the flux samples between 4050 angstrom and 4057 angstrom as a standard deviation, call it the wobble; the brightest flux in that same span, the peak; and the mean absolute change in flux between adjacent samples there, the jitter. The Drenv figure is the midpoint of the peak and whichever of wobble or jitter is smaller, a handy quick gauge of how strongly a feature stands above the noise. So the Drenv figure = 7.8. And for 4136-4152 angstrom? 7.3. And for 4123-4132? 8.4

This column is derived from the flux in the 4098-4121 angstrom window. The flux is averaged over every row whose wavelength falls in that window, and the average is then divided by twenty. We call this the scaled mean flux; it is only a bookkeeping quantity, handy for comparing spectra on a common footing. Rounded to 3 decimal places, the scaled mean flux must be 0.749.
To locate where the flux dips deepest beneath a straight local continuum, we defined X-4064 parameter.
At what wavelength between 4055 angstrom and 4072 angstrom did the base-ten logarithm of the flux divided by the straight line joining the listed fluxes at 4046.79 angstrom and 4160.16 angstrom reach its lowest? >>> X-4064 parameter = 4061.72 angstrom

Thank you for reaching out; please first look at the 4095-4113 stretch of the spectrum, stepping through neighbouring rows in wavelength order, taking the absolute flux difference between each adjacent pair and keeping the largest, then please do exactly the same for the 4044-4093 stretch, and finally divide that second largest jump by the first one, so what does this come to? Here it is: 1.6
